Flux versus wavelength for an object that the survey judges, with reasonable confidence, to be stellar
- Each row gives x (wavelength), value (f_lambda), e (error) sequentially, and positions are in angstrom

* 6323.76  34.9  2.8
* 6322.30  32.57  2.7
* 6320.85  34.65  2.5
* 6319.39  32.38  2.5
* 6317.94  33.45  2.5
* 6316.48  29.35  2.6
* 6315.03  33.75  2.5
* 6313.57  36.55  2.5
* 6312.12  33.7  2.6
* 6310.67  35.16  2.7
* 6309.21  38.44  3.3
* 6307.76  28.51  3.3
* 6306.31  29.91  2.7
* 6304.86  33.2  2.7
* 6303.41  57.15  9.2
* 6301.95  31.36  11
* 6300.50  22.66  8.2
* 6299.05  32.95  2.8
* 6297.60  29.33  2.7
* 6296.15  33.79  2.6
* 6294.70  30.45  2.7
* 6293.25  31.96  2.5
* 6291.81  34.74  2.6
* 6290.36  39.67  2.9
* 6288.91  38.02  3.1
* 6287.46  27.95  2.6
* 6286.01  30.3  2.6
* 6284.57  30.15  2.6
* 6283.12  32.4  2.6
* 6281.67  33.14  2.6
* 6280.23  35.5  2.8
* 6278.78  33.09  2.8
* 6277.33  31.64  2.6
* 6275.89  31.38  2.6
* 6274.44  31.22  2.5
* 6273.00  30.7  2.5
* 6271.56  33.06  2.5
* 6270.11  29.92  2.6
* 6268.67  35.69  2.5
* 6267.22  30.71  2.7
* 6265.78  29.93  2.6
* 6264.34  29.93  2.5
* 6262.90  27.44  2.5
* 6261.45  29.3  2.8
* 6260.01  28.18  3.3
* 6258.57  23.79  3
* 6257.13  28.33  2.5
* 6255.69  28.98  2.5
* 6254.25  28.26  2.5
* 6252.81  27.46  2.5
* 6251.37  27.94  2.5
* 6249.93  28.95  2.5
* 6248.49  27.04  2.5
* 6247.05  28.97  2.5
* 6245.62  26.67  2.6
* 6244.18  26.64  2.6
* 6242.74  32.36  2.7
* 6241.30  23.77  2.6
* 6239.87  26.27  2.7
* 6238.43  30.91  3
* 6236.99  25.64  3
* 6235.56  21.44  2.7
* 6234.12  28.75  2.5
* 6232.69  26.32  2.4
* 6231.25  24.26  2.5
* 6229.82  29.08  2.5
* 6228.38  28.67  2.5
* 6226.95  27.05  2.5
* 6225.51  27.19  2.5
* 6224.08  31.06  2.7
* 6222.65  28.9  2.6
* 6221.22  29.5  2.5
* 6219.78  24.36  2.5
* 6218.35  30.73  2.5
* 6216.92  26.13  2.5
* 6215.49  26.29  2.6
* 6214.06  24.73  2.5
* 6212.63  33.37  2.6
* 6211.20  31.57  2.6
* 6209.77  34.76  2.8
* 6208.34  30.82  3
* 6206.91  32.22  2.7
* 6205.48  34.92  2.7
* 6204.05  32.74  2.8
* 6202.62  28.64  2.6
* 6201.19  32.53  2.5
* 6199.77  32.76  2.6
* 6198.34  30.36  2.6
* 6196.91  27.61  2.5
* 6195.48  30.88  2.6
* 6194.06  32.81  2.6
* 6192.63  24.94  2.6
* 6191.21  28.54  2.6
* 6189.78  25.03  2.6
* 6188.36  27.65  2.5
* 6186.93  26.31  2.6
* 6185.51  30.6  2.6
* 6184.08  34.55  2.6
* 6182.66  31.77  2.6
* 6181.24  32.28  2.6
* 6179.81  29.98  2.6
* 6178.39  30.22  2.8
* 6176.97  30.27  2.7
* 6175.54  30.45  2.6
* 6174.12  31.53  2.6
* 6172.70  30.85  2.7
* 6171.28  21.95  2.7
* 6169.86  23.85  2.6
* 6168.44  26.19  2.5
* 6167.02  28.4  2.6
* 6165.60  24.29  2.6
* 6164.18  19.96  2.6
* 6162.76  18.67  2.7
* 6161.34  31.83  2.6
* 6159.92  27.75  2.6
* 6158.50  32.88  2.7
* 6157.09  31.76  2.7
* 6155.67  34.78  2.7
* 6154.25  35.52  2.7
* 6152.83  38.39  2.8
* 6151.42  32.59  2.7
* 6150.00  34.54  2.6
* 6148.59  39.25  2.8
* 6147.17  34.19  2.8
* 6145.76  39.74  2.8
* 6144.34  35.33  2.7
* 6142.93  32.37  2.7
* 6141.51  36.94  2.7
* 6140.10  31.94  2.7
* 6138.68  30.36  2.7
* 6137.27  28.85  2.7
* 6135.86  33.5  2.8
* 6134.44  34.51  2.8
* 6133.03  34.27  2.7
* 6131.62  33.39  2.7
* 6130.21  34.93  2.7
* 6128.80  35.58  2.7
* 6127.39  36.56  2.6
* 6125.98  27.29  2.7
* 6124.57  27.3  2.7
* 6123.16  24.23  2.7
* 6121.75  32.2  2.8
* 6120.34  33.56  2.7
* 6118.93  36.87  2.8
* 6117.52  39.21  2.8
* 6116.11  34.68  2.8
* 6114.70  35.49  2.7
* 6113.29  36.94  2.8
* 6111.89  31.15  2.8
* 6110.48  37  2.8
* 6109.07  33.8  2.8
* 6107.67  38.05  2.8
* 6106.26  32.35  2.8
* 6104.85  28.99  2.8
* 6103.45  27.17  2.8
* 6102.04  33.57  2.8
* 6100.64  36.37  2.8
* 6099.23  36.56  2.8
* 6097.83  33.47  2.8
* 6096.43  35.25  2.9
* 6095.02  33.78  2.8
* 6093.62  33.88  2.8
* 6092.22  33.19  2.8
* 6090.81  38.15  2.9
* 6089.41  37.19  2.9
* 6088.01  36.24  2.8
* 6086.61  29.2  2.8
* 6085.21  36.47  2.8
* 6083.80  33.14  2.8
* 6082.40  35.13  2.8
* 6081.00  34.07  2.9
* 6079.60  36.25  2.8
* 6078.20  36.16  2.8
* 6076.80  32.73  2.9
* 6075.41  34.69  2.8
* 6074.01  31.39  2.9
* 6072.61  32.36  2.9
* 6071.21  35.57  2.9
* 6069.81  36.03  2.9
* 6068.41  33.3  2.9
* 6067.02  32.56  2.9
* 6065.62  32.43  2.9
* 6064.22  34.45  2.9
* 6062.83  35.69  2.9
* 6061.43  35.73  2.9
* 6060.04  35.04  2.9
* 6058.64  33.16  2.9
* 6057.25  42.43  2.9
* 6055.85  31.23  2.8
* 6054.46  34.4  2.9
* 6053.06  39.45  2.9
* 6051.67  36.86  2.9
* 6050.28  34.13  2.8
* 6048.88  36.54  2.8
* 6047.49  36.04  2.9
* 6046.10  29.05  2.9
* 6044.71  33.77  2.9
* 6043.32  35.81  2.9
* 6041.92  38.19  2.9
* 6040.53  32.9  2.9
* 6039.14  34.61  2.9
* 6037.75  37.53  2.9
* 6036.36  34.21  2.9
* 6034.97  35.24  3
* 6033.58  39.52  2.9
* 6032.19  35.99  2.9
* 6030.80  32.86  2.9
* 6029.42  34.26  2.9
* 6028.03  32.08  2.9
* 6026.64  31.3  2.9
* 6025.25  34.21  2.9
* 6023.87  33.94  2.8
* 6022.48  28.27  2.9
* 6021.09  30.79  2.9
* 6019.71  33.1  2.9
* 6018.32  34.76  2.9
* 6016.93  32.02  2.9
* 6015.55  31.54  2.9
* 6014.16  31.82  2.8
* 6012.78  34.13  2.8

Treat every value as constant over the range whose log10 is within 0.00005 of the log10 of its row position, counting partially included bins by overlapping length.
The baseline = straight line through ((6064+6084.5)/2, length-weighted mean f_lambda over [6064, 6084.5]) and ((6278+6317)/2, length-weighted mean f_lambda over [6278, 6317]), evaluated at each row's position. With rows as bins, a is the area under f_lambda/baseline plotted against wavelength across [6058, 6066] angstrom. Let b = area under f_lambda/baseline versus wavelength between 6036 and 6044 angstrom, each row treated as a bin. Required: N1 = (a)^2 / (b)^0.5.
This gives 23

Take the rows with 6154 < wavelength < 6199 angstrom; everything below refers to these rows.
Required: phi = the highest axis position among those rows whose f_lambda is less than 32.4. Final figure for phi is 6198.34 angstrom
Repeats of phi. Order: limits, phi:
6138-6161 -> 6159.92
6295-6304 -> 6301.95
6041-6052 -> 6046.10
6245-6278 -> 6277.33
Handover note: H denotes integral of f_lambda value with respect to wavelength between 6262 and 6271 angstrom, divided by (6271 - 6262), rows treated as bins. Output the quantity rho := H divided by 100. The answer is 0.31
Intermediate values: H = 31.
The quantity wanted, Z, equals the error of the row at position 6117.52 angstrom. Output 2.80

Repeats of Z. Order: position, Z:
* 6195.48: 2.60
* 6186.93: 2.60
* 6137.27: 2.70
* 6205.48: 2.70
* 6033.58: 2.90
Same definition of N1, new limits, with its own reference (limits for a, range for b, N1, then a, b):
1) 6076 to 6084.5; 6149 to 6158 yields 25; 8.7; 9.25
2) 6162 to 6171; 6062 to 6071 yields 13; 6.3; 9.04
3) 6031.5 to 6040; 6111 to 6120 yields 26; 9.0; 9.46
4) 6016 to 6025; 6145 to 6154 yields 23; 8.5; 9.69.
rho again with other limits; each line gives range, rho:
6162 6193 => 0.28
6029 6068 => 0.35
